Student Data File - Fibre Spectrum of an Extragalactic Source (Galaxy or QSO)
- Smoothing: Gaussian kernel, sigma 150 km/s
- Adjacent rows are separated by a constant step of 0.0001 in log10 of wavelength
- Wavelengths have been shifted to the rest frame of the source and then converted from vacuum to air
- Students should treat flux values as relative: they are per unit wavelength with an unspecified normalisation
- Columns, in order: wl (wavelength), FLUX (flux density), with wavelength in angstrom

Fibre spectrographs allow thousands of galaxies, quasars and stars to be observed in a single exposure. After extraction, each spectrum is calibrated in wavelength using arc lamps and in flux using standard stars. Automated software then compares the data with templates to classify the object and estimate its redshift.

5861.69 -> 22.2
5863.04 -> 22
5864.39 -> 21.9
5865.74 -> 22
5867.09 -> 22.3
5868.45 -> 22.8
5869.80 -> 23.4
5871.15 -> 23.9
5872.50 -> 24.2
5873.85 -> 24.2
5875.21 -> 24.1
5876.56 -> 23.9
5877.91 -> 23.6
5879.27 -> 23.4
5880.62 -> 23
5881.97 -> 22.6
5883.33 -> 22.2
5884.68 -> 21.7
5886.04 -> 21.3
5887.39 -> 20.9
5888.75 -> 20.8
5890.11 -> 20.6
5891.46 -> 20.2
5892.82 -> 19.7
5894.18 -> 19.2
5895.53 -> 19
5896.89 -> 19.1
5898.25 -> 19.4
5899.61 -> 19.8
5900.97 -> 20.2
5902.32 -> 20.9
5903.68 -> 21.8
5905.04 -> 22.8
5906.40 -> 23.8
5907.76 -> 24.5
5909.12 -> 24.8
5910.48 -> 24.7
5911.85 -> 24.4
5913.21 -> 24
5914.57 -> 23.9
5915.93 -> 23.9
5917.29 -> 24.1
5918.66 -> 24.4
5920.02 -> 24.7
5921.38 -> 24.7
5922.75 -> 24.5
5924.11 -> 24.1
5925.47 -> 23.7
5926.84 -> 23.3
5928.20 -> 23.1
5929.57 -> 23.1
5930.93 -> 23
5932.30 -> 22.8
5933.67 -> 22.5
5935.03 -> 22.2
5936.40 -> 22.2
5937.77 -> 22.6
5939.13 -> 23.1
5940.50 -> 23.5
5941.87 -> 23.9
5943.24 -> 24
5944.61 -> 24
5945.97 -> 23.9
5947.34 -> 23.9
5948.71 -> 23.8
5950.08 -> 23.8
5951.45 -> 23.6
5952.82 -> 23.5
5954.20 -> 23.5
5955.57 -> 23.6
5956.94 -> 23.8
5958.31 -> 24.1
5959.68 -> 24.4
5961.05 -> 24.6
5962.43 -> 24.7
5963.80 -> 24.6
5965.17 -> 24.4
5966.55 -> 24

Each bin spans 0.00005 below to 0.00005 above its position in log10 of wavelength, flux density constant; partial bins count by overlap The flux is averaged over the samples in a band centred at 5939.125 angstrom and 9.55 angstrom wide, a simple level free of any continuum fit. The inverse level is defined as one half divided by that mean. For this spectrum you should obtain 0.0217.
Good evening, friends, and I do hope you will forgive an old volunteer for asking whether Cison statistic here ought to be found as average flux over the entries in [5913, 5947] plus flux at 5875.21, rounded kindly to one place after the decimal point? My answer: 47.7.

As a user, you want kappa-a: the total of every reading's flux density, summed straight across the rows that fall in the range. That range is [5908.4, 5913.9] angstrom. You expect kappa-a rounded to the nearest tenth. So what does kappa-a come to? 97.9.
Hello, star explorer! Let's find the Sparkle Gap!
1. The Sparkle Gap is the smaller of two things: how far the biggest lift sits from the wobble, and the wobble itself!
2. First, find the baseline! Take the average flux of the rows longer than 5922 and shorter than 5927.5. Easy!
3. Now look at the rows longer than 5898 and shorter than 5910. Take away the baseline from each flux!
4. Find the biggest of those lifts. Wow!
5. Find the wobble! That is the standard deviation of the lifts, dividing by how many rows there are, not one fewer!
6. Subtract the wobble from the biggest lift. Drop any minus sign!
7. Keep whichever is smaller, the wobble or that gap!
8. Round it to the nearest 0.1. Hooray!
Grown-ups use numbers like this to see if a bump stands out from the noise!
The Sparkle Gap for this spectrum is 1.0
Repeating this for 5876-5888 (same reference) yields 1.0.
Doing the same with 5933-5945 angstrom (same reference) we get 0.6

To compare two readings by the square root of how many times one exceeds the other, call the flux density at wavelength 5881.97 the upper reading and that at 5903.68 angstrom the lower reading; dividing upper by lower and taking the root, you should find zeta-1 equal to 1.02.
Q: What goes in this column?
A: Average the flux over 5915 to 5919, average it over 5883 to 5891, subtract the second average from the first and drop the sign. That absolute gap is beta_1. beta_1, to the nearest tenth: 2.9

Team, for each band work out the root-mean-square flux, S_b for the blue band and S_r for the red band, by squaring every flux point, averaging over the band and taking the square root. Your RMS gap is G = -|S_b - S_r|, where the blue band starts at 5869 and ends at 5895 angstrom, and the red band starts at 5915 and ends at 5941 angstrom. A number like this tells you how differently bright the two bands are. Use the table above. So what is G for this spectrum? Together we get -1.1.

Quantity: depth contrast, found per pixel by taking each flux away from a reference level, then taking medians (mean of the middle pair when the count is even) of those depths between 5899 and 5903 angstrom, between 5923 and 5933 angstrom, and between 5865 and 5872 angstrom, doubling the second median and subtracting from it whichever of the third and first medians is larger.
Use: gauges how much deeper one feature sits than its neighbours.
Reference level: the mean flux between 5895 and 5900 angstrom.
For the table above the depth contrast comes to -6.7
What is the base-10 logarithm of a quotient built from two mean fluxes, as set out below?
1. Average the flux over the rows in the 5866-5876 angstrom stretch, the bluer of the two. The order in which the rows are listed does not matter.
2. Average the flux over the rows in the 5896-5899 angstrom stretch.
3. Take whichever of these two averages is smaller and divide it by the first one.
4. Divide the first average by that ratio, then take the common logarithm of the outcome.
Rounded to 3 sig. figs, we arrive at 1.46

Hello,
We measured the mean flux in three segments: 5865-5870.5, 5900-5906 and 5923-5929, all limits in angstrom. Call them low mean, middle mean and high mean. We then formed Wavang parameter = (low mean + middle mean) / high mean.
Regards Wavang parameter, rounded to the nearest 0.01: 1.87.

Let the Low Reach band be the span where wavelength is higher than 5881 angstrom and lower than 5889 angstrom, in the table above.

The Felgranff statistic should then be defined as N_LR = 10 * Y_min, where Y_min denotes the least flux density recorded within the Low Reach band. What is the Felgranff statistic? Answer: 208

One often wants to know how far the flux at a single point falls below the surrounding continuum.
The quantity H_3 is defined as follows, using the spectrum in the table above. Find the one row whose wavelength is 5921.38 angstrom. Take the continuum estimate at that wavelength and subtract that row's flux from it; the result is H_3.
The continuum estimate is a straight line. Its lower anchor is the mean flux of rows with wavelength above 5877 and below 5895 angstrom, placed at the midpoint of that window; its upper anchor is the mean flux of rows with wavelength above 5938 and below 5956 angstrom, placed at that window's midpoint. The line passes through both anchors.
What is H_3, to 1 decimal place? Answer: -1.9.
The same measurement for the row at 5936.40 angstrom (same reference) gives 1.1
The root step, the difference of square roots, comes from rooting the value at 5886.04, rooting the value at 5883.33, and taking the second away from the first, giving -0.1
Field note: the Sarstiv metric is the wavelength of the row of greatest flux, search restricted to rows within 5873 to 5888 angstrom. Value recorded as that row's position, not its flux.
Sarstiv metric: 5873.85 angstrom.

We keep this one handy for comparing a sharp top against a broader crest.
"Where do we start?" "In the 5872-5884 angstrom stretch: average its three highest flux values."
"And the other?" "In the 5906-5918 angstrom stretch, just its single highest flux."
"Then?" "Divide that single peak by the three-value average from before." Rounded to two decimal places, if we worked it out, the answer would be 1.03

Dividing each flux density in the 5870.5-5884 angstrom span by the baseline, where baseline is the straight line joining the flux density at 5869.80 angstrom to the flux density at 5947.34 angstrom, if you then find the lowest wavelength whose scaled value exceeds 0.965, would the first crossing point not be 5871.15 angstrom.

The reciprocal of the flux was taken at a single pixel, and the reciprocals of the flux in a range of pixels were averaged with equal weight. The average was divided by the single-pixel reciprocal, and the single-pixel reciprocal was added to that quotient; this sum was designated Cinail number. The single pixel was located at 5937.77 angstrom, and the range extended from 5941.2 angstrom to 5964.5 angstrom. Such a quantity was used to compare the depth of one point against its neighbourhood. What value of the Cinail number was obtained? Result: 0.99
